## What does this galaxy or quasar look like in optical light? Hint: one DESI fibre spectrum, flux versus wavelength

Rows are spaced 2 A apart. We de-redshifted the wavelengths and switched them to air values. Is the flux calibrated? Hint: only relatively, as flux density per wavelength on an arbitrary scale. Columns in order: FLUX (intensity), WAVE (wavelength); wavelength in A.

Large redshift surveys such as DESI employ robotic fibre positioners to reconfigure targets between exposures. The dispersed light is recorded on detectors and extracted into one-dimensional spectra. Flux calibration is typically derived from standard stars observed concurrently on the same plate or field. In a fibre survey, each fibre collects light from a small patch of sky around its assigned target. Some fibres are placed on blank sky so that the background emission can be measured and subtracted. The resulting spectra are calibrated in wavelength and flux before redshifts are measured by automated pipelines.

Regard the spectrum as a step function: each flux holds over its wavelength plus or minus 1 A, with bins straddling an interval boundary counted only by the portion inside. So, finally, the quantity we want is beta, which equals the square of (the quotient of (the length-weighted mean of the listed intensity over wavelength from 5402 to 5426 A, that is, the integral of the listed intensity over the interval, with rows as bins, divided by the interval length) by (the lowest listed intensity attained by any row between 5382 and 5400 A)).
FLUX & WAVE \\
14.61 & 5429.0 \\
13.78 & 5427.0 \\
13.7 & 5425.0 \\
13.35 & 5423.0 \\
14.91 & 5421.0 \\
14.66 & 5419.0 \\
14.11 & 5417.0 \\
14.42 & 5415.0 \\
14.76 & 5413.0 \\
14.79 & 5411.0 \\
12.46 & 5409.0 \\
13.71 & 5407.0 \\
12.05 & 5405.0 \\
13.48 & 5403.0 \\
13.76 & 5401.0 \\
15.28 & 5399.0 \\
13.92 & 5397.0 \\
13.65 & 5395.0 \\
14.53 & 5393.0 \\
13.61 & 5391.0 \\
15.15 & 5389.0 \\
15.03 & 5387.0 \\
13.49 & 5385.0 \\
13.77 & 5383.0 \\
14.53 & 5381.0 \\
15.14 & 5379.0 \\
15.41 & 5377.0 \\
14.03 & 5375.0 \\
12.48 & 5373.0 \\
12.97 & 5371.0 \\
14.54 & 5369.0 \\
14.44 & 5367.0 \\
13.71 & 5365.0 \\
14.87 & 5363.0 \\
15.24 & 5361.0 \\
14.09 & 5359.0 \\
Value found 1.06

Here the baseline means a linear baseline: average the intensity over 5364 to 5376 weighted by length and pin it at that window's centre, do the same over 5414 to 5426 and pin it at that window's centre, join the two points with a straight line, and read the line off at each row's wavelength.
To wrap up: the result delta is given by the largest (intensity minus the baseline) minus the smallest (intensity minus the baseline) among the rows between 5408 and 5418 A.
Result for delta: 2.31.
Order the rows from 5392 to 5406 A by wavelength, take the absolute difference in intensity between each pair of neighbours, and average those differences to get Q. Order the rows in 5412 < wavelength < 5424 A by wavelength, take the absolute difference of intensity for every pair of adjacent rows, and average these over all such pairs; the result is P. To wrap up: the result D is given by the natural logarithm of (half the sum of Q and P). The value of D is -0.249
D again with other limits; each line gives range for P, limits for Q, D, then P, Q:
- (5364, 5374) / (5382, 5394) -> -0.222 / 0.72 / 0.88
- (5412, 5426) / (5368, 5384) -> -0.283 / 0.56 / 0.95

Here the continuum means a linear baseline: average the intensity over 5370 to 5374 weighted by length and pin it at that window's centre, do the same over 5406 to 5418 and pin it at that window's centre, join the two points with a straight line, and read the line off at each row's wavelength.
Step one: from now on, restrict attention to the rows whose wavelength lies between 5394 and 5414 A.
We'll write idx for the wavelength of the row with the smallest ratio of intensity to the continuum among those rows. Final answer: 5405.0 A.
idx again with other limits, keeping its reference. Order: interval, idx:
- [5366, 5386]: 5373.0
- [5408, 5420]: 5409.0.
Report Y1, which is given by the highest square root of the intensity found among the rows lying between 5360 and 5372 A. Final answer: 3.90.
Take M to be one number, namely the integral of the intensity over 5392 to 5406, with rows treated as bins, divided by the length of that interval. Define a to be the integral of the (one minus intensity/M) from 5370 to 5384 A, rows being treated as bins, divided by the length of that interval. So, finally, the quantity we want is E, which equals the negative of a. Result 0.017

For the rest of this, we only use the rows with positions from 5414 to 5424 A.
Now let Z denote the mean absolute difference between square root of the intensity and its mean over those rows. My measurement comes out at 0.060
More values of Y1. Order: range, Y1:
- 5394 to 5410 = 3.91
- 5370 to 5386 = 3.93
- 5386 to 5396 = 3.89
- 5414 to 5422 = 3.86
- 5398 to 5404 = 3.91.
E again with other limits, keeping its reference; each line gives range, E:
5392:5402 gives 0.030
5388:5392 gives 0.041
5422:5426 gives -0.021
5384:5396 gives 0.031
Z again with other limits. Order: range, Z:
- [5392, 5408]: 0.078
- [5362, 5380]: 0.104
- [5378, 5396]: 0.081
